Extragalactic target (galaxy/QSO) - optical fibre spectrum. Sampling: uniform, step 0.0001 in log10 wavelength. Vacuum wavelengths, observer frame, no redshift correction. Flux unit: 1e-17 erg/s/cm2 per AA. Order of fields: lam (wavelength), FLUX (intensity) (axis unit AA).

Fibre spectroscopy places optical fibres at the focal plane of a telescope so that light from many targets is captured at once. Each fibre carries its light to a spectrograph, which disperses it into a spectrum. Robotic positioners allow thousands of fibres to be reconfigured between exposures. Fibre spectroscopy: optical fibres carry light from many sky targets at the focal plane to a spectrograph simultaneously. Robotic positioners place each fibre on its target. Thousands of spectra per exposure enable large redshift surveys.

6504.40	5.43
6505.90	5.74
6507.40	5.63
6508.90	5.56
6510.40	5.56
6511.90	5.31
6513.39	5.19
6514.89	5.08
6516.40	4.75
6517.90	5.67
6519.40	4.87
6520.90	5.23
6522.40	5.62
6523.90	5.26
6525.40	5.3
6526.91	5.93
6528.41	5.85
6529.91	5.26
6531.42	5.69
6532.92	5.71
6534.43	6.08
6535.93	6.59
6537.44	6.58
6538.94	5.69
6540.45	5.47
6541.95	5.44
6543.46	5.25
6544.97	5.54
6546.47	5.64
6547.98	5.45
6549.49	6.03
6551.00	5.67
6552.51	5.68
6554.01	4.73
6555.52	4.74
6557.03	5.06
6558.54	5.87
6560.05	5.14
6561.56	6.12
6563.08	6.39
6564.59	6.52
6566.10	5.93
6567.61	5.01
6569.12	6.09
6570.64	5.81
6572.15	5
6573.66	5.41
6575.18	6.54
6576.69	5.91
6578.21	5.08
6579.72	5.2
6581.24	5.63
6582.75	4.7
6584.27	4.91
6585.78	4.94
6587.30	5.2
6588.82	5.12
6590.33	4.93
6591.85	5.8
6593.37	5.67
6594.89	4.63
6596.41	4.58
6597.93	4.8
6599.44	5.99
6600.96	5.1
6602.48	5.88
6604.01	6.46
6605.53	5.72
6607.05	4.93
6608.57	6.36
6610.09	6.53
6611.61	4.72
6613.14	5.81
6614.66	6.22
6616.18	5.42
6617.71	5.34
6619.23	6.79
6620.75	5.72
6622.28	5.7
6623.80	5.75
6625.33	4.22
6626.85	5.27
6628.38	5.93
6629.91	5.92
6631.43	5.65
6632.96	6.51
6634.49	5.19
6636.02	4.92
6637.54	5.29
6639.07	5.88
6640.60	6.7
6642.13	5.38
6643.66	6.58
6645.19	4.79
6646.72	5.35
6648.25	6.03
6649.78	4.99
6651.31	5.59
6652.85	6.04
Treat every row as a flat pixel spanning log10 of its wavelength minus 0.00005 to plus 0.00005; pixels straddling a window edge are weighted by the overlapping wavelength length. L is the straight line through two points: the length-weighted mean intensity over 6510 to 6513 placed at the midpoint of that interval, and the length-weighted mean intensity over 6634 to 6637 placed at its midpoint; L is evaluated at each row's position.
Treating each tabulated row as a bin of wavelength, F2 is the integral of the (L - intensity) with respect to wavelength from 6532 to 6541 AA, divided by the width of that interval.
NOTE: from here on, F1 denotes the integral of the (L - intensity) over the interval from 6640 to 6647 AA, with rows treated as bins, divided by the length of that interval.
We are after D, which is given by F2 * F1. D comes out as 0.49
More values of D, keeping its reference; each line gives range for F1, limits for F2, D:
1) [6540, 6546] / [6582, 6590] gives -0.03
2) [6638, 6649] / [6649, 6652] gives 0.19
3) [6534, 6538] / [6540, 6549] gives 0.18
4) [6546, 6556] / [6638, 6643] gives 0.12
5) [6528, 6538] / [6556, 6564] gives 0.26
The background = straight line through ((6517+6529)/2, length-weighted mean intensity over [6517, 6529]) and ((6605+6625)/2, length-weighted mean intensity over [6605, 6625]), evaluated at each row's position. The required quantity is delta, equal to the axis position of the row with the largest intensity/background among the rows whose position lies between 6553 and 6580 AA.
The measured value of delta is 6564.59 AA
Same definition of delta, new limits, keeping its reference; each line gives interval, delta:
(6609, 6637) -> 6619.23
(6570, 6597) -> 6575.18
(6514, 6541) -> 6535.93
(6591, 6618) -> 6610.09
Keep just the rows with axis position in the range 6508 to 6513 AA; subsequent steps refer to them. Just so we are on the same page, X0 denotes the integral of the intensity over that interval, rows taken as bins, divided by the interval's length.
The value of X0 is 5.5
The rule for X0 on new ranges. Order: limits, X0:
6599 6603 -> 5.6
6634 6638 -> 5.1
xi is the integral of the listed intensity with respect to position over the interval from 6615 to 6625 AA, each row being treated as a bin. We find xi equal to 57.4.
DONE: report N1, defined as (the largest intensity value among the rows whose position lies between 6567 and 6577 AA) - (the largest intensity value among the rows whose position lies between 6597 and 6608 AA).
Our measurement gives 0.1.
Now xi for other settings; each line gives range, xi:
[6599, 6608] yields 51.1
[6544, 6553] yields 50.9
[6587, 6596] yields 46.8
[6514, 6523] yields 46.7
